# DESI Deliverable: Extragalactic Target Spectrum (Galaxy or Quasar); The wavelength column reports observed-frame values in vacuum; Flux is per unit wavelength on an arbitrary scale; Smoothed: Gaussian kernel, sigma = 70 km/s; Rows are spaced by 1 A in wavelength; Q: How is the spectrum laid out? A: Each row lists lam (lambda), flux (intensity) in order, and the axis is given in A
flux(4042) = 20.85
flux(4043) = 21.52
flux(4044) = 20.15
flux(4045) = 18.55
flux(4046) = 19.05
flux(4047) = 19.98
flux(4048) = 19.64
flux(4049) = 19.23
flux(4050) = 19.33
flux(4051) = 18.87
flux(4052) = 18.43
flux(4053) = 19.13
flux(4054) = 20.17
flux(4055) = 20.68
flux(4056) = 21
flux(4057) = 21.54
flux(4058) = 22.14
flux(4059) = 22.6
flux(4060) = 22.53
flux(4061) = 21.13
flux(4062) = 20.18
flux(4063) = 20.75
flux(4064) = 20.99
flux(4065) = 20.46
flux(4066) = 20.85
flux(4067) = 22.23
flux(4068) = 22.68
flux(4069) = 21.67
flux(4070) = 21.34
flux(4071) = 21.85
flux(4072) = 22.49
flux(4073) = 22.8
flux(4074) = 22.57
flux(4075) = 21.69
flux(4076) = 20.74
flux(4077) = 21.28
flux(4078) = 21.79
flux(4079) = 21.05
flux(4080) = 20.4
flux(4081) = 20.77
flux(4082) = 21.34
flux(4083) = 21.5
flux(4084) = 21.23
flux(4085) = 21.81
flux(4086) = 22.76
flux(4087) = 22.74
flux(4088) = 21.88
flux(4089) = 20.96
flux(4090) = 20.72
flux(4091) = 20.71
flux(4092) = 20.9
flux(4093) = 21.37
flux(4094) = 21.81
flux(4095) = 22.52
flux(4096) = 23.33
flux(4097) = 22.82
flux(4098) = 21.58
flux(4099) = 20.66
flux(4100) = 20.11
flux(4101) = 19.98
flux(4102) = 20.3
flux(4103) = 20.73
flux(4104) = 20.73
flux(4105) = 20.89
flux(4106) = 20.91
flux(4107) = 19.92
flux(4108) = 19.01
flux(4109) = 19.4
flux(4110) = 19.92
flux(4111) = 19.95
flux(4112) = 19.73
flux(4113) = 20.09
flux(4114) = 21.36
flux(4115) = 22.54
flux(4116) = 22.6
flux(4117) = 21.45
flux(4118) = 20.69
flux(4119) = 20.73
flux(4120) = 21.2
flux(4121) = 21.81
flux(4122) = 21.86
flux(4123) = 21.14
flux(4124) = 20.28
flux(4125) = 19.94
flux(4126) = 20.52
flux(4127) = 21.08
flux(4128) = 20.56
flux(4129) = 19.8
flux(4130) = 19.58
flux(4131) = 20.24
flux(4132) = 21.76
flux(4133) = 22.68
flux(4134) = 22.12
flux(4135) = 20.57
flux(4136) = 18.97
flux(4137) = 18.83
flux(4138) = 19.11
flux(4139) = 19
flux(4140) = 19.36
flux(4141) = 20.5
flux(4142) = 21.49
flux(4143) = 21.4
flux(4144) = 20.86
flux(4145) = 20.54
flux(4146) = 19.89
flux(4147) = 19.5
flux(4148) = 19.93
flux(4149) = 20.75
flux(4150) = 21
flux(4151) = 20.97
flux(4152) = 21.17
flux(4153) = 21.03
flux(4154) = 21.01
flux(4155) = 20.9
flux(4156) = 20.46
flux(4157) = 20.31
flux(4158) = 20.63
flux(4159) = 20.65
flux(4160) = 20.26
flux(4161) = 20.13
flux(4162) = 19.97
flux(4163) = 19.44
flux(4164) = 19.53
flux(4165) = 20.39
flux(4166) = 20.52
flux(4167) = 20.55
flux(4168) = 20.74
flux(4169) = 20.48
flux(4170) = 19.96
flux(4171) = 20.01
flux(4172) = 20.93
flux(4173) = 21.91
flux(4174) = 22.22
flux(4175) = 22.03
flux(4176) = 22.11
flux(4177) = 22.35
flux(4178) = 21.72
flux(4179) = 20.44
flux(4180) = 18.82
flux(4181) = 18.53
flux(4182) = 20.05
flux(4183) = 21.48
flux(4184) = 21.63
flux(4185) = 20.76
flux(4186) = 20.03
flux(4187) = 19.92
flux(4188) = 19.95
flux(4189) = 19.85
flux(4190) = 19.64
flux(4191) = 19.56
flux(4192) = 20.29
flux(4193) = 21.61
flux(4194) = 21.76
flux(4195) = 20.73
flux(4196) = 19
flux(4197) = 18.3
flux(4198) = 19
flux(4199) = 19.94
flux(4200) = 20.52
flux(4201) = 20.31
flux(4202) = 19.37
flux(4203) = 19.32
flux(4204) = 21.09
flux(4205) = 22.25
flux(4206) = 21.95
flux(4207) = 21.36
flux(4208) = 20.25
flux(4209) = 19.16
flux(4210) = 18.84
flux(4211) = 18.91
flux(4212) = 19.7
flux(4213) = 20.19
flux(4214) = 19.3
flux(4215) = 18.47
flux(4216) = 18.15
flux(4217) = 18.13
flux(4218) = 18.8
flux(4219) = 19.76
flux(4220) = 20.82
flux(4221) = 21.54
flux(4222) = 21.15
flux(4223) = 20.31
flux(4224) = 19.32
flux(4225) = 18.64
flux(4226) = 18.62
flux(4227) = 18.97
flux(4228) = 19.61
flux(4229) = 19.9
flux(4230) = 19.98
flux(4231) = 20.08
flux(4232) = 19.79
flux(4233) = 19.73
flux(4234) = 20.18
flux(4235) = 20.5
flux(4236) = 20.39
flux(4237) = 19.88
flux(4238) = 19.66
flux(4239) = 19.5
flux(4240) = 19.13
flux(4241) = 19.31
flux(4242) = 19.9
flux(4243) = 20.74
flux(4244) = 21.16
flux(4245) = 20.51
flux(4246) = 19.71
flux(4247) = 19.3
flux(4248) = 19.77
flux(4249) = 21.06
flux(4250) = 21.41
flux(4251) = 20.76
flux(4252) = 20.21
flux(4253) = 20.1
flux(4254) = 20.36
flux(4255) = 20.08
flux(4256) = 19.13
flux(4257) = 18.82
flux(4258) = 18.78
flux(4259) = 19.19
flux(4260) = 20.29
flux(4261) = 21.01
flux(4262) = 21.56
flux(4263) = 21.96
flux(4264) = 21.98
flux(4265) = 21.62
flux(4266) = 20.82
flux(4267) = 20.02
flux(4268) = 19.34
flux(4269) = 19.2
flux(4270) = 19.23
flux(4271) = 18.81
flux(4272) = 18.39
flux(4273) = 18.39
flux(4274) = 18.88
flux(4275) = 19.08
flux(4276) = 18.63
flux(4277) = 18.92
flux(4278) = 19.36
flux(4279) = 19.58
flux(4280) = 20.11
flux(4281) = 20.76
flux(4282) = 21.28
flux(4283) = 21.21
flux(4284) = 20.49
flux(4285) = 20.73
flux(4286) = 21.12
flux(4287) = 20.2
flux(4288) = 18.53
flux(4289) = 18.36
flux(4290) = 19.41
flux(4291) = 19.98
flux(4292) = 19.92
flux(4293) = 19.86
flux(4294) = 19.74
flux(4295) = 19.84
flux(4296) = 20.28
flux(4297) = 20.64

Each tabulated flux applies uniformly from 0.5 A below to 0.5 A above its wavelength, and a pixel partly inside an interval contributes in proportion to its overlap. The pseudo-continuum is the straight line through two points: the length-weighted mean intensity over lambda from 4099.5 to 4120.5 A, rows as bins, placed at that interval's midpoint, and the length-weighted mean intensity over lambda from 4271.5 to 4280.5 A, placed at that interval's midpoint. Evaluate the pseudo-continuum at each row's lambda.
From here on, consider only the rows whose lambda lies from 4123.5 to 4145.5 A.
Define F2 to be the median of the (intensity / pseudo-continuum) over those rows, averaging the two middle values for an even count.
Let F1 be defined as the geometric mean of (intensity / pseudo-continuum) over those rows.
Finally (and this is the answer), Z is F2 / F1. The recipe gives 1.004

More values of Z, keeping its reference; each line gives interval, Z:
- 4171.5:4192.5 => 0.989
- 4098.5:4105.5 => 1.007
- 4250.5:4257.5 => 1.009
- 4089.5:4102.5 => 0.981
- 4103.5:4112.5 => 0.995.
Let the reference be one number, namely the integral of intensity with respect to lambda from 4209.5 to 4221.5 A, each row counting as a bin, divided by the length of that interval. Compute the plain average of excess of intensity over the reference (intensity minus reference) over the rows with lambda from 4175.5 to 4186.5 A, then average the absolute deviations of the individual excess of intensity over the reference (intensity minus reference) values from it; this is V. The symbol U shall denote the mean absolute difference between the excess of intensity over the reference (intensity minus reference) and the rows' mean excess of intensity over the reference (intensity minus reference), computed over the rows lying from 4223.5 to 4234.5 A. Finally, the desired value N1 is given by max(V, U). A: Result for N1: 1.04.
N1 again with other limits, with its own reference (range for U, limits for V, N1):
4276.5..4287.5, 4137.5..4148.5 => 0.74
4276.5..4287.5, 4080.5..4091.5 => 0.64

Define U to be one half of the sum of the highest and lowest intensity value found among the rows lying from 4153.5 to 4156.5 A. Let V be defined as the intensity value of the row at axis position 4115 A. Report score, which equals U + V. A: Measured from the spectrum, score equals 43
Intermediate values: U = 20.7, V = 22.54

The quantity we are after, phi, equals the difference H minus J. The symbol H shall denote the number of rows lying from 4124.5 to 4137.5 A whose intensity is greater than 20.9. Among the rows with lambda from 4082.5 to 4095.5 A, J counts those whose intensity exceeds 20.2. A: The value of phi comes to -9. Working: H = 4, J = 13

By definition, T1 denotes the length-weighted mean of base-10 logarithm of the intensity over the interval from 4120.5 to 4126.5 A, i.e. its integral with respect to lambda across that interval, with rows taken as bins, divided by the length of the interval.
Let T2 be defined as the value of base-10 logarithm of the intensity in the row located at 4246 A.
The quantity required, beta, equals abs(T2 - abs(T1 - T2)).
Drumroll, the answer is 1.27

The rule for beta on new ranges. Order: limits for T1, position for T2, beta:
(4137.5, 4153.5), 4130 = 1.27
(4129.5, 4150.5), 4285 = 1.31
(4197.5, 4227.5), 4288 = 1.24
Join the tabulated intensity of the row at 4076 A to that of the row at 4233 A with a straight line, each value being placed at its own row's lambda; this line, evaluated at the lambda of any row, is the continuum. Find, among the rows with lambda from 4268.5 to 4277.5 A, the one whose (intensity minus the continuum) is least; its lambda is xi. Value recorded 4272 A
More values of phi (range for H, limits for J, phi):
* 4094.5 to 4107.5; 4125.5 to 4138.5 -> -3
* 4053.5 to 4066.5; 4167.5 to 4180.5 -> -3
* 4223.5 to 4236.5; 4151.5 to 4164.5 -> -9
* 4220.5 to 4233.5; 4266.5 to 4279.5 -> 2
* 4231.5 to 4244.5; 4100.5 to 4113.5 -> -4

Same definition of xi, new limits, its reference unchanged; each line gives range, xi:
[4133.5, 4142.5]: 4137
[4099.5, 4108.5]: 4108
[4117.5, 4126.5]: 4125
